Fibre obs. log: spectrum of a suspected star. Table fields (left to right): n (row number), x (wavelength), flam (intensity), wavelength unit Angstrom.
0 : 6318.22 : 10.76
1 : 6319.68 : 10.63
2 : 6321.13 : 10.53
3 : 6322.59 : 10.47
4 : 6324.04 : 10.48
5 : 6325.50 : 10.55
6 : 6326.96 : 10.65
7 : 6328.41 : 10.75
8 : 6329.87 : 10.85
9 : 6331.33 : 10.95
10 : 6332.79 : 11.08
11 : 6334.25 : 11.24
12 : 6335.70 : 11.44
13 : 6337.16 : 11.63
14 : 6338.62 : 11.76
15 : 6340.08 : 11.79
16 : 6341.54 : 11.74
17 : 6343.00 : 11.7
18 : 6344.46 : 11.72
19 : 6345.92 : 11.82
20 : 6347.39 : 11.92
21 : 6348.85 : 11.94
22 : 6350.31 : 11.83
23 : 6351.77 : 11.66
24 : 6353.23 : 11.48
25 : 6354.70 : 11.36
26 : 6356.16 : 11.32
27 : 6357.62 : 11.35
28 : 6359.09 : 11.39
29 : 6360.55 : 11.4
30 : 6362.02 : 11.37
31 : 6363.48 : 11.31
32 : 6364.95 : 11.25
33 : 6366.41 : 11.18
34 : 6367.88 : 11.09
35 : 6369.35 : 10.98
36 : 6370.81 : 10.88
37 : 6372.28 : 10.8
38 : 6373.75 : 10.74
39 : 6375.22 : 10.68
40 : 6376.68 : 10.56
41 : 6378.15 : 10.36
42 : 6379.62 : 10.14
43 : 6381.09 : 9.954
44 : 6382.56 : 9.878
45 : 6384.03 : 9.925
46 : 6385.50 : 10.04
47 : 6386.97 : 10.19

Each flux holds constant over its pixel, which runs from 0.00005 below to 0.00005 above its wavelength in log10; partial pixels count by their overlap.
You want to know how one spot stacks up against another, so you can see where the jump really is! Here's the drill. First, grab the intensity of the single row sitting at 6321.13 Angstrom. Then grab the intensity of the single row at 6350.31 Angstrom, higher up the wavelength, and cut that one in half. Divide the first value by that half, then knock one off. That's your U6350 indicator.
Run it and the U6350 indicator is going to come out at 0.78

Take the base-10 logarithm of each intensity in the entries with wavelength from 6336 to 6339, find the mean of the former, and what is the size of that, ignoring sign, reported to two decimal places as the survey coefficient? 1.07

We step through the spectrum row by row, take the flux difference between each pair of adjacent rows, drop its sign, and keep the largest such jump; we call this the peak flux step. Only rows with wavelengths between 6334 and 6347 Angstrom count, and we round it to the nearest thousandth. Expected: 0.200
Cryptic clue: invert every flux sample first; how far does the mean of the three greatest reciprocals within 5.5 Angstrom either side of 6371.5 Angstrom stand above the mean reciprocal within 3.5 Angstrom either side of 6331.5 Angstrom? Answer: 0.003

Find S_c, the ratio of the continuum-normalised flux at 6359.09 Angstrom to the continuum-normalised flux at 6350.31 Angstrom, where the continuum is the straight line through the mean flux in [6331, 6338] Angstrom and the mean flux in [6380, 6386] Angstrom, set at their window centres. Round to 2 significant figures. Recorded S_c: 0.98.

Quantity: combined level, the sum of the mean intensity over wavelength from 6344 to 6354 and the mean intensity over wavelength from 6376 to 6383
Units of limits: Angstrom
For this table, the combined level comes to 21.9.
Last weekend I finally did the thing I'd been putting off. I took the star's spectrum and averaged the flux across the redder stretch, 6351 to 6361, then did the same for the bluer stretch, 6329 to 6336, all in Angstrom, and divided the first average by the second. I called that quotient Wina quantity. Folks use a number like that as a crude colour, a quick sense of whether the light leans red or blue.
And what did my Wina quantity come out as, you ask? 1.03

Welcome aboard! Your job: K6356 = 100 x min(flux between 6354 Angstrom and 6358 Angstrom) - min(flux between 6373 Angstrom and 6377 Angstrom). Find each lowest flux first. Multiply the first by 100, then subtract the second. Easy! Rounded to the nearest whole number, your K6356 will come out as 1121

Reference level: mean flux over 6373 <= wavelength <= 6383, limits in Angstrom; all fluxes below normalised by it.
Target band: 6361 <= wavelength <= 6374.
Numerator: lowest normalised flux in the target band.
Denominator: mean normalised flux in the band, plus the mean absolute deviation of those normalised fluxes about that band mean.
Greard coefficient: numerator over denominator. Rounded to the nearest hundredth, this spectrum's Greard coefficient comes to 0.95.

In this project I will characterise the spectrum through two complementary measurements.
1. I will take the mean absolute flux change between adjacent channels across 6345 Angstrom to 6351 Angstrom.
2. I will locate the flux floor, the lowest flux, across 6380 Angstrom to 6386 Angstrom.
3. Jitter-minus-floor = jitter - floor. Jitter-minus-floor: -9.8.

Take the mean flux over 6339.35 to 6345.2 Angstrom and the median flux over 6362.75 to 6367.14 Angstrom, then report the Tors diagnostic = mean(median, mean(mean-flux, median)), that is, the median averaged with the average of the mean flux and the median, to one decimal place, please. 11.4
